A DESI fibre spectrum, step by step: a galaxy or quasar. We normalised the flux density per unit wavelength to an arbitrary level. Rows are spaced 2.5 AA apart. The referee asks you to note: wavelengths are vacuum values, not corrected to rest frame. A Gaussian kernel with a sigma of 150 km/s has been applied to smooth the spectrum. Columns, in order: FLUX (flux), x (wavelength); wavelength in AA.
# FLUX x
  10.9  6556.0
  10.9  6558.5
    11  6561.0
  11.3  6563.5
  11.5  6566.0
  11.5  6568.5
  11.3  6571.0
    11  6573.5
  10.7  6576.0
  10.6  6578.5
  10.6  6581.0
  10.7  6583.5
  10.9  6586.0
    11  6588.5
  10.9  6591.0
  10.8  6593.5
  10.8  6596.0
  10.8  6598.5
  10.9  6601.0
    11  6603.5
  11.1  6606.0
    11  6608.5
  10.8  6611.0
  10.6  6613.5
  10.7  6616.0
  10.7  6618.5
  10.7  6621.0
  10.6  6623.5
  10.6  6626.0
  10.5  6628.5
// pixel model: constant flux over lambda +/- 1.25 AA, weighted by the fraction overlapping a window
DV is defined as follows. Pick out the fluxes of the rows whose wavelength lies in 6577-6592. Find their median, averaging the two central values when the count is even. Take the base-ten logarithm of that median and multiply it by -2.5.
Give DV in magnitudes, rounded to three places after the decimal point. -2.584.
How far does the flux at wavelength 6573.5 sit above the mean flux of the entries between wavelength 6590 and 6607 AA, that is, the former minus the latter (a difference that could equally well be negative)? 0.1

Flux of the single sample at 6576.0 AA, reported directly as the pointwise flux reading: 10.7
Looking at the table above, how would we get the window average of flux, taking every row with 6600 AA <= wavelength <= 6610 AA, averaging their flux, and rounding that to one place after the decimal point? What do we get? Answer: 11.0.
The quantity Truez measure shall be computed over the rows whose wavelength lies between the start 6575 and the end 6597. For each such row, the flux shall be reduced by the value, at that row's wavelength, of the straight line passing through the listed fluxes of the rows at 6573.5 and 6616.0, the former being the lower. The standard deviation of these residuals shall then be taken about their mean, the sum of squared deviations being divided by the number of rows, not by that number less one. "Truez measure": 0.164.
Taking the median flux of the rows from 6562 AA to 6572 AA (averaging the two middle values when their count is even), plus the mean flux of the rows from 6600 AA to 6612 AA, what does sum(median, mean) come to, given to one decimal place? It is 22.4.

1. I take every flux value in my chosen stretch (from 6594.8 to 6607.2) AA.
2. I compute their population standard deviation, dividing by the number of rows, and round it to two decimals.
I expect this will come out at 0.12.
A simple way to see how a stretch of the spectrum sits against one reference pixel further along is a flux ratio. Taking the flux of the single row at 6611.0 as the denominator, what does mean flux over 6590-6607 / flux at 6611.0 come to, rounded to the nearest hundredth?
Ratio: 1.01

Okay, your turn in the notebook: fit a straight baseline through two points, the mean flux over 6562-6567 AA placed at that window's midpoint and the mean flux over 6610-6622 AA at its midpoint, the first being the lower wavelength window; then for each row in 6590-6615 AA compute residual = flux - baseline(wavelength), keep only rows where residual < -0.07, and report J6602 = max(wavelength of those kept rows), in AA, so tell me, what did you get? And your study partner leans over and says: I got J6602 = 6613.5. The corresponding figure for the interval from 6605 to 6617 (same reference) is 6613.5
